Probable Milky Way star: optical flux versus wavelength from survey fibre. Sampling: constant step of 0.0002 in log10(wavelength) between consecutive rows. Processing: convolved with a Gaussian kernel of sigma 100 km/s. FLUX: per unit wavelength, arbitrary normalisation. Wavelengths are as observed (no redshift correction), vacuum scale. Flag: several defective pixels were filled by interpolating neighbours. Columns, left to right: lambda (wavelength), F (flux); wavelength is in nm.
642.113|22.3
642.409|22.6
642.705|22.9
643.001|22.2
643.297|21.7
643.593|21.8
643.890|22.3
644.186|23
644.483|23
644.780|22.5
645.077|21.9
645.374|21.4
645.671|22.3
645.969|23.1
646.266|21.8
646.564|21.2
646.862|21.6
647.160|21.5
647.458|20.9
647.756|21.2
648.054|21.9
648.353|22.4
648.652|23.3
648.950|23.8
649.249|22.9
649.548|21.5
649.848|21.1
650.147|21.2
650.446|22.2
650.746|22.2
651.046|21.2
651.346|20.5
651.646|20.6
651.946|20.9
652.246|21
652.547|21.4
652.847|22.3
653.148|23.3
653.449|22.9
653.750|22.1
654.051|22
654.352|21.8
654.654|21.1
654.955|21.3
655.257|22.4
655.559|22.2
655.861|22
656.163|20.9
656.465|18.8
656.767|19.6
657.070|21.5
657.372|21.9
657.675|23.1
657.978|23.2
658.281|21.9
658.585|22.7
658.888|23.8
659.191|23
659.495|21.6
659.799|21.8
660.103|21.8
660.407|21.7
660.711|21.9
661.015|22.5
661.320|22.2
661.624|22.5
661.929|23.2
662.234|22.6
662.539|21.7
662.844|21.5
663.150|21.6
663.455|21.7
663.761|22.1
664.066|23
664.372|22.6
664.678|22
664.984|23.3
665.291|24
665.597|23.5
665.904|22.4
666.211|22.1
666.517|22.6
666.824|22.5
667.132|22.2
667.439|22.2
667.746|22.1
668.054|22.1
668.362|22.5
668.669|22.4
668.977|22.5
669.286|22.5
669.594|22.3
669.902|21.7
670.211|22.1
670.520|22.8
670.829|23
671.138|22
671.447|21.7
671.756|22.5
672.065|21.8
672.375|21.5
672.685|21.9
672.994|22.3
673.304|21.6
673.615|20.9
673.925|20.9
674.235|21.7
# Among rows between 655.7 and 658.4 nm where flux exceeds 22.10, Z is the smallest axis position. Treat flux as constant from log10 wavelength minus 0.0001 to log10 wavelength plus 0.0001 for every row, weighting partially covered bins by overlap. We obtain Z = 657.675 nm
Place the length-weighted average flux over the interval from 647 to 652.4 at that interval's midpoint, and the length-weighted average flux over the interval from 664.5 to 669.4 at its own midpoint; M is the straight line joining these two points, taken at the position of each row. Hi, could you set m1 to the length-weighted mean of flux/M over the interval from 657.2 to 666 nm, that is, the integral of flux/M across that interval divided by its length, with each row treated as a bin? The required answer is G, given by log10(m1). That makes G 0.003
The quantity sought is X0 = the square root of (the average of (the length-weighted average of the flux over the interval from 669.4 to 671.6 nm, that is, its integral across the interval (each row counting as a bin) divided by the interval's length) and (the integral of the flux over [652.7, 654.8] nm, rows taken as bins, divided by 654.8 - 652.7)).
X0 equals 4.714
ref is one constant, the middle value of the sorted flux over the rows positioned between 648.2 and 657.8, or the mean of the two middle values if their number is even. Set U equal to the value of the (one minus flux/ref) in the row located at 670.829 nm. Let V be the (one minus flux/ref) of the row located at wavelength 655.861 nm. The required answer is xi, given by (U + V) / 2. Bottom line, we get -0.03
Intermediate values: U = -0.053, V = -0.01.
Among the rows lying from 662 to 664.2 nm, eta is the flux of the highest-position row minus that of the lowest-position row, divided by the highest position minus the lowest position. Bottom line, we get 0.2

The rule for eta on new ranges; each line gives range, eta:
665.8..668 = -0.2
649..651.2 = -0.9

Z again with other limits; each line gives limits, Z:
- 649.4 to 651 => 650.446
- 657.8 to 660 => 657.978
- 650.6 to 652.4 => 650.746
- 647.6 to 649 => 648.353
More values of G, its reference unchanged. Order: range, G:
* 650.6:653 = -0.011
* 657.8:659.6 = 0.012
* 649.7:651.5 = -0.007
